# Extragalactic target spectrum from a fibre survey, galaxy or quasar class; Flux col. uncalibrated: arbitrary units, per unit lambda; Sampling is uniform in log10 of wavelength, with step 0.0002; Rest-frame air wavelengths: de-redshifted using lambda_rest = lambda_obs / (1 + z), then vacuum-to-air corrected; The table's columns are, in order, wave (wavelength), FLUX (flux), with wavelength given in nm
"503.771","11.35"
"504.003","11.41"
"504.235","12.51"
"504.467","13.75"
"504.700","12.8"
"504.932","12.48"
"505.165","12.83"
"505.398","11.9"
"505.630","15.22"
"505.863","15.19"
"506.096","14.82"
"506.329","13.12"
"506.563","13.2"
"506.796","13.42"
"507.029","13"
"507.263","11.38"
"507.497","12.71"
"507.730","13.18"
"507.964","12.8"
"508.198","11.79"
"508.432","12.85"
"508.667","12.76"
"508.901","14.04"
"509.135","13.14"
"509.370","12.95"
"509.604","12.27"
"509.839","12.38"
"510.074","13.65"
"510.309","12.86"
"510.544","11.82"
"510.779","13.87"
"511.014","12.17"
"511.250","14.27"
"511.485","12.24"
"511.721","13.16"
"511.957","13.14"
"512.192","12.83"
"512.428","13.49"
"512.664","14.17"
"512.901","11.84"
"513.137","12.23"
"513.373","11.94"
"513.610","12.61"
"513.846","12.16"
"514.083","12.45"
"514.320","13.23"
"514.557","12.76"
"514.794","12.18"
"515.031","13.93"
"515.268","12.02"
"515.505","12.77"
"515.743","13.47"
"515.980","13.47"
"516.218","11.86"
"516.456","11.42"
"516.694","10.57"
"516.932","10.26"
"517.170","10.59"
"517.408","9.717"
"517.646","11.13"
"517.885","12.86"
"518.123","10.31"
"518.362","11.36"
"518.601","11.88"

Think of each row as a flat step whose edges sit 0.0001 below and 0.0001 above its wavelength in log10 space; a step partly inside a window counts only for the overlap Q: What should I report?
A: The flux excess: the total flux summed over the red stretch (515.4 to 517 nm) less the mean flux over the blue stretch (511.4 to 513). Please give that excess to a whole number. 71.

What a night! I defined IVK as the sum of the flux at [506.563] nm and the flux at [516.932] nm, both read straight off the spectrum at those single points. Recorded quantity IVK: 23.5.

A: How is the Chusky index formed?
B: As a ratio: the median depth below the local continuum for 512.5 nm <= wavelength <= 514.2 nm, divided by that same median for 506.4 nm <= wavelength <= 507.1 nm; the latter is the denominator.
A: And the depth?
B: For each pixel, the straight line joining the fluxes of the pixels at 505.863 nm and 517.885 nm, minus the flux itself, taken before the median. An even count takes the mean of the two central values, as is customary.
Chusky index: 0.80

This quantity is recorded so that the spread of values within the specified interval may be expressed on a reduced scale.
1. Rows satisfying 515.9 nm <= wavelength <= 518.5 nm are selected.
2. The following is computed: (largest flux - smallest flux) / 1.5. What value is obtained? 2.50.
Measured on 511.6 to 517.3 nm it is 2.61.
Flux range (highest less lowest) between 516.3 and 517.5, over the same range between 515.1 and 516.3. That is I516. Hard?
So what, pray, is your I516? 1.06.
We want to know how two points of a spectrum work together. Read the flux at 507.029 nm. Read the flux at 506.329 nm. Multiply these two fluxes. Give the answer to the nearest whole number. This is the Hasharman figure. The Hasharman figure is 171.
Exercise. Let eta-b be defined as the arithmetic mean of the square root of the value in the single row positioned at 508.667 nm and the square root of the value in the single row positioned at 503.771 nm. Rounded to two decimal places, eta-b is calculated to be 3.47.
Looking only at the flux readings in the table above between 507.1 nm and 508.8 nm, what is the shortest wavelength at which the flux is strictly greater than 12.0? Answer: 507.497 nm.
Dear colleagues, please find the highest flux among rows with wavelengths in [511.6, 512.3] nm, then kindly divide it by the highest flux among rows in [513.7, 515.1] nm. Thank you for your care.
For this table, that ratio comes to 0.94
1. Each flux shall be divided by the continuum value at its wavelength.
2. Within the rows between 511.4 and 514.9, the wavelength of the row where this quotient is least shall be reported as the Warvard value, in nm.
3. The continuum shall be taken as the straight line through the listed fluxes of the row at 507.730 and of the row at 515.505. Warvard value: 512.901 nm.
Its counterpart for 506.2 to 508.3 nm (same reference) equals 507.263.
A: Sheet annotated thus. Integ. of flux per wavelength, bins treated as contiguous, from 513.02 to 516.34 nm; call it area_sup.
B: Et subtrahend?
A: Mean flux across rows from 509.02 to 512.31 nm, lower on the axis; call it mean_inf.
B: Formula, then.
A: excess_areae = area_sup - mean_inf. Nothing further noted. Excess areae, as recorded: 29.1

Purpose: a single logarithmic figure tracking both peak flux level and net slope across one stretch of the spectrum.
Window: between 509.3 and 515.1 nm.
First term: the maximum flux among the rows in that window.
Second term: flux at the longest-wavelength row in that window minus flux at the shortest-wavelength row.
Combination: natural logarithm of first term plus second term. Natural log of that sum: 2.72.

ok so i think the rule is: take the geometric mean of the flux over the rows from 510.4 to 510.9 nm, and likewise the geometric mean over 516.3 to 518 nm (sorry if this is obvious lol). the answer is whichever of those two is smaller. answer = 10.9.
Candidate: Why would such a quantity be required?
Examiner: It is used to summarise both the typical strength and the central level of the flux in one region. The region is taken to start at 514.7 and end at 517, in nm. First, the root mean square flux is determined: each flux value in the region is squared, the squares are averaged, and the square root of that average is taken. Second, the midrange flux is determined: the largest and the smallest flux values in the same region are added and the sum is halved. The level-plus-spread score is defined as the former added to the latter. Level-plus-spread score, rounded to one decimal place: 24.3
